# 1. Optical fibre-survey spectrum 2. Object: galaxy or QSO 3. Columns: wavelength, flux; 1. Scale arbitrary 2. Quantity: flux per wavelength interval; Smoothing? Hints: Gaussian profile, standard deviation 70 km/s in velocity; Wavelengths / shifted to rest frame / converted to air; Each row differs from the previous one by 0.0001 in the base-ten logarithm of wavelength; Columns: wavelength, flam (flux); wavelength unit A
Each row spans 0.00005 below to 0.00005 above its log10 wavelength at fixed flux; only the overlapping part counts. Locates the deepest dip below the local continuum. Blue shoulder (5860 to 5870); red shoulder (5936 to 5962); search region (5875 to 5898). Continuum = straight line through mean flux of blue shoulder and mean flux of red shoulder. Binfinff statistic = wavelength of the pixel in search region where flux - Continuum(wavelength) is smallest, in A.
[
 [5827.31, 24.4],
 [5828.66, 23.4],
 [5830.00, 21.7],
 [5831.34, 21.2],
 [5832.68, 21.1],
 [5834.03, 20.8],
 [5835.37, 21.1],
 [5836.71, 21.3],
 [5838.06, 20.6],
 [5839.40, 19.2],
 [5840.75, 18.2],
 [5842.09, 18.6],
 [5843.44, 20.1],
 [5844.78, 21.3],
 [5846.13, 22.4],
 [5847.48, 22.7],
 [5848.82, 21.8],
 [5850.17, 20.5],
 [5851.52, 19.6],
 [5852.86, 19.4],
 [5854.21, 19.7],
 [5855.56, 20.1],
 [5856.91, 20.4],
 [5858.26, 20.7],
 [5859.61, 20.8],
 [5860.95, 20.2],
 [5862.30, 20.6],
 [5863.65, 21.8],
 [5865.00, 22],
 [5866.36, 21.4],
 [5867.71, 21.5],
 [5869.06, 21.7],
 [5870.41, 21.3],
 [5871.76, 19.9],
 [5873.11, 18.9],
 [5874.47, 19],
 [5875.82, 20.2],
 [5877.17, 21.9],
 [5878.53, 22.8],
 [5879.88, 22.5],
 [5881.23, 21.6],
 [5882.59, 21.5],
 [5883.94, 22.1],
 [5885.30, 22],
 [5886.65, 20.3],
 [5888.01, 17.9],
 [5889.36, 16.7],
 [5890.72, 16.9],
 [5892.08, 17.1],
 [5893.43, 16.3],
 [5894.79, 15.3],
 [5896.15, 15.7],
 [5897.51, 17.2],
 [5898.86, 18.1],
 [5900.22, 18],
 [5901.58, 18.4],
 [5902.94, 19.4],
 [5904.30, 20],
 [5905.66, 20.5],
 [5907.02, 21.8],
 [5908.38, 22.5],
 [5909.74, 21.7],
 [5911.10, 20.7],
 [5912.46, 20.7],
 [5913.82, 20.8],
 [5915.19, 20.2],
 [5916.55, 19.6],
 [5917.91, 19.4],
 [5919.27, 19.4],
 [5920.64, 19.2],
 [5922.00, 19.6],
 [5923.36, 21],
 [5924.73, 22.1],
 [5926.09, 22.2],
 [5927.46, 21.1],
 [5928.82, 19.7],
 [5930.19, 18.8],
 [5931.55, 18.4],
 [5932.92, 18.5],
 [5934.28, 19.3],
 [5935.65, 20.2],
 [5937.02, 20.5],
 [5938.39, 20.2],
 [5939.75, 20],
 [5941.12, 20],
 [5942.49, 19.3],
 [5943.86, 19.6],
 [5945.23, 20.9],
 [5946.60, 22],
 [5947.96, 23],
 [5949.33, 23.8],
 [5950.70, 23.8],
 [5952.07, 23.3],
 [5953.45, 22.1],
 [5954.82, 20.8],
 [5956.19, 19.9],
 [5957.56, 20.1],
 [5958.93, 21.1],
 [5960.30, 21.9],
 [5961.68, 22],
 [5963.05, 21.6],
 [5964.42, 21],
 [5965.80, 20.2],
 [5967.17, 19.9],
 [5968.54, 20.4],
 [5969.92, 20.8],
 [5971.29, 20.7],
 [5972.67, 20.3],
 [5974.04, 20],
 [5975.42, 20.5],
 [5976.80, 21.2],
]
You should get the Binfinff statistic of 5894.79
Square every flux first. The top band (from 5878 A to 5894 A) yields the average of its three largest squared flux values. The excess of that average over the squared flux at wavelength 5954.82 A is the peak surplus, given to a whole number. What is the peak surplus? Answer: 72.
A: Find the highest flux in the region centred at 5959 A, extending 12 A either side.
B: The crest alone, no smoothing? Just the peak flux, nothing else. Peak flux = 23.8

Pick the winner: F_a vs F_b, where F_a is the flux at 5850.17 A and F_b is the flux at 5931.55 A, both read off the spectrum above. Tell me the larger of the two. 20.5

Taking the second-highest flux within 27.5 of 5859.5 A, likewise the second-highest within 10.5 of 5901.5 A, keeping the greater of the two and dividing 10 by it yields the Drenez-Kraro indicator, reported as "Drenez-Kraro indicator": 0.441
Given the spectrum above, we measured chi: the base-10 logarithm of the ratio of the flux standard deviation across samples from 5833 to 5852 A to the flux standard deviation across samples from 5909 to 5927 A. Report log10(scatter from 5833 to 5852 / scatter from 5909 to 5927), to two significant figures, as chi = 0.11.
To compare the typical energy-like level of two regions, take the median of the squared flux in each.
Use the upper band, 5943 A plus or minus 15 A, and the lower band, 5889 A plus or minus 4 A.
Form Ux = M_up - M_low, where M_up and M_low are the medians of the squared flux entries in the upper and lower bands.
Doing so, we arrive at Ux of 100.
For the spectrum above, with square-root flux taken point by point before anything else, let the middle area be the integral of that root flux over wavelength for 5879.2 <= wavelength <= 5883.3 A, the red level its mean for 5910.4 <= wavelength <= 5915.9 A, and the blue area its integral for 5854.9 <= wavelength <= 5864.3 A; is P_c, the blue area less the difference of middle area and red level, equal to 28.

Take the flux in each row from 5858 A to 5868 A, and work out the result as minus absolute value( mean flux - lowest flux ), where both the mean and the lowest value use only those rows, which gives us -0.93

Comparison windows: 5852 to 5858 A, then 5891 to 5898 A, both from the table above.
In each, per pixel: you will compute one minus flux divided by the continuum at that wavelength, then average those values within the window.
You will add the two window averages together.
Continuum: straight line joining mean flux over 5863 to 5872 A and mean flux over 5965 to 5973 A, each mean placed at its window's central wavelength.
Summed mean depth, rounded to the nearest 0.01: 0.30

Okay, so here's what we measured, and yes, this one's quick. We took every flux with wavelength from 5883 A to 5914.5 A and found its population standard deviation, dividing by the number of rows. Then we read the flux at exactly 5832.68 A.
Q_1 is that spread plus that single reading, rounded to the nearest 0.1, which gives 23.3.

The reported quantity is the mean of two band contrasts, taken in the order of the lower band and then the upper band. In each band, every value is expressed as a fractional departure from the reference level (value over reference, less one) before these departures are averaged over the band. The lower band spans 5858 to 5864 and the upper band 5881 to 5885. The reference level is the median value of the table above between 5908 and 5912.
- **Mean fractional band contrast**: -0.02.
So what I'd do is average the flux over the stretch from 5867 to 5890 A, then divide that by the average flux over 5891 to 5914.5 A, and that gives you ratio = 1.09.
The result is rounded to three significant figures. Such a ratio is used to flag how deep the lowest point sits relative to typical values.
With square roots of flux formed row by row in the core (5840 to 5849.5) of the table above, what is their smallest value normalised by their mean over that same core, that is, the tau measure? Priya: 0.938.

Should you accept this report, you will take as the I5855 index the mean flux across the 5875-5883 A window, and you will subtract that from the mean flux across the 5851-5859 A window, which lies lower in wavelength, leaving -2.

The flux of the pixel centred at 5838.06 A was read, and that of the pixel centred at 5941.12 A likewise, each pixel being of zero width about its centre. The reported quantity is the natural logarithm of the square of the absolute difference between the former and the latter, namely -1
